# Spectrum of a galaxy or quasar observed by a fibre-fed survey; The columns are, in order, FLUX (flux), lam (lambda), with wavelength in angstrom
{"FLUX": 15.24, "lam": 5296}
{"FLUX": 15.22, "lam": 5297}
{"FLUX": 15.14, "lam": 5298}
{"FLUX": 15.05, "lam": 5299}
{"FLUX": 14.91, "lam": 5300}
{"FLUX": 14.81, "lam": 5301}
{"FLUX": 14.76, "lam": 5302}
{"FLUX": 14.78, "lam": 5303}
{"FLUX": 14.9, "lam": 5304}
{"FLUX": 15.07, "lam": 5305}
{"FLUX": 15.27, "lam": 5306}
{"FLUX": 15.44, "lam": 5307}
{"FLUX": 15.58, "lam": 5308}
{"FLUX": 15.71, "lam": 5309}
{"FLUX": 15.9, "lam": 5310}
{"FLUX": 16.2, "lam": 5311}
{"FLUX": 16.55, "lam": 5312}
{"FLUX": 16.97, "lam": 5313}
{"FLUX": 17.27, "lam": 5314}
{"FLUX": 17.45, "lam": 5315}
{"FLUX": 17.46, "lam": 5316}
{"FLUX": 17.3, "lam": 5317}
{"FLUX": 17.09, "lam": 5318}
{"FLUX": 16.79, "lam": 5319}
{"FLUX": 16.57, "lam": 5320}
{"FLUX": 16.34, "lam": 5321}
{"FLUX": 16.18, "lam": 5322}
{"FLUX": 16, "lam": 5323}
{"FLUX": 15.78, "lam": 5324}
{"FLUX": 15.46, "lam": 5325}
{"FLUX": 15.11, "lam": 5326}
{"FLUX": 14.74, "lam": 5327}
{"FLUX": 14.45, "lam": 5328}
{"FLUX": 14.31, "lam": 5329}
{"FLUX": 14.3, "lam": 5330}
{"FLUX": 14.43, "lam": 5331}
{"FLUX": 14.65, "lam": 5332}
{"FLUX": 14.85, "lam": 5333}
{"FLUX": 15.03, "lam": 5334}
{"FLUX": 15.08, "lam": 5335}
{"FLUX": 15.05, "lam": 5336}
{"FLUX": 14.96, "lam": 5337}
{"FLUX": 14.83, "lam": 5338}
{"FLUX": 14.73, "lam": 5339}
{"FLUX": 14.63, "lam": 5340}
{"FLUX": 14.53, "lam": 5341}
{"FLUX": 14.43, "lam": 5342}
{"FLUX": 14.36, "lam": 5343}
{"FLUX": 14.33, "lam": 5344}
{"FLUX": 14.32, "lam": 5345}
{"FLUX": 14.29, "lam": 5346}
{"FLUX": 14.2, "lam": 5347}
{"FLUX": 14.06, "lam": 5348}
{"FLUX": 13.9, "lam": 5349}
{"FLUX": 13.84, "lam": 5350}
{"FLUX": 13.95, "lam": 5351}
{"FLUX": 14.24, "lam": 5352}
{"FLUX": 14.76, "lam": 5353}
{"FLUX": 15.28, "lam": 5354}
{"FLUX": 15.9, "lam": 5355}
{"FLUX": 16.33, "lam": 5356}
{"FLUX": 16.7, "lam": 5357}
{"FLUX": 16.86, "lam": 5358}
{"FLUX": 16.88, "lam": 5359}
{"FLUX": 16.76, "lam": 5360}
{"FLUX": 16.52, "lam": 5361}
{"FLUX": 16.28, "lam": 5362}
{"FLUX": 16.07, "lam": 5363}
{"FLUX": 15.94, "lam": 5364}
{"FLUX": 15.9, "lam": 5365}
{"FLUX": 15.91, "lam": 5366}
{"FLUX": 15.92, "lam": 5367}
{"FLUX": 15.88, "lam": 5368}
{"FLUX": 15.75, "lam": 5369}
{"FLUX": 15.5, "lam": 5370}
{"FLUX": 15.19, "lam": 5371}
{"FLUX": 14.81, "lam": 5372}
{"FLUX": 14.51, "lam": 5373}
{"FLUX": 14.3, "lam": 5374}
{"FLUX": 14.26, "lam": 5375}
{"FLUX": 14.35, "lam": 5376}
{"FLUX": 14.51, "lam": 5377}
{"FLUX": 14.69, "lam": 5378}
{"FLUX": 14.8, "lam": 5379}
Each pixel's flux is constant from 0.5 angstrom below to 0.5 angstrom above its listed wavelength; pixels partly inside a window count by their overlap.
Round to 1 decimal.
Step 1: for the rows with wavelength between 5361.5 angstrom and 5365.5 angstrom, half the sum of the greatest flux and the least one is 16.1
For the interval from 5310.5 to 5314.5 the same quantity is 16.7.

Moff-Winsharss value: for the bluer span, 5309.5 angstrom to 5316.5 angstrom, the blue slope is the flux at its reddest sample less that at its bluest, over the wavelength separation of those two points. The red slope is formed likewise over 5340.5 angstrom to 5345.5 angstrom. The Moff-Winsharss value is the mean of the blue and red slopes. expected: 0.10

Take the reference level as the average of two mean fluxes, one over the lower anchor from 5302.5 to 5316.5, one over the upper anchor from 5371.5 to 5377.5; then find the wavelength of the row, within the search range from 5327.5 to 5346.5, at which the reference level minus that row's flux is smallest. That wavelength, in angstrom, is 5335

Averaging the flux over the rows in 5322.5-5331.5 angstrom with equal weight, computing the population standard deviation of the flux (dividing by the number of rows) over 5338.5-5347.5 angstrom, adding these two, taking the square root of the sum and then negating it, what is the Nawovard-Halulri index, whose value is -3.89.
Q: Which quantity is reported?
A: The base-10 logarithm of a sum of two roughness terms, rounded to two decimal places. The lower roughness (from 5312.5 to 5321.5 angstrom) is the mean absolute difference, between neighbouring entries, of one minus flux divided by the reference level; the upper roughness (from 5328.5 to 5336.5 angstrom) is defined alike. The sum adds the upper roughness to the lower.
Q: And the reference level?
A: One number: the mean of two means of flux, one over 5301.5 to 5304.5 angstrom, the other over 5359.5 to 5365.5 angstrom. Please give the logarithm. -1.69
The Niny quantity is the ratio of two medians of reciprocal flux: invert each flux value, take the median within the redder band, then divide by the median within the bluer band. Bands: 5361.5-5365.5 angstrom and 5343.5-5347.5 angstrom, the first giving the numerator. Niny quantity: 0.89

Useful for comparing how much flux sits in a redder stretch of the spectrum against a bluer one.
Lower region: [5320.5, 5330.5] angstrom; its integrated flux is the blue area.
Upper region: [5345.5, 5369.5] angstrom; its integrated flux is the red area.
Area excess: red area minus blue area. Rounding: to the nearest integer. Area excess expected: 219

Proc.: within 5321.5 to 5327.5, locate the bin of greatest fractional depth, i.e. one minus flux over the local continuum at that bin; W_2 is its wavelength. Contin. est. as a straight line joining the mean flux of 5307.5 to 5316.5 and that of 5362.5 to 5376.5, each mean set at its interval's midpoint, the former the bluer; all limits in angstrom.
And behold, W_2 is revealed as 5327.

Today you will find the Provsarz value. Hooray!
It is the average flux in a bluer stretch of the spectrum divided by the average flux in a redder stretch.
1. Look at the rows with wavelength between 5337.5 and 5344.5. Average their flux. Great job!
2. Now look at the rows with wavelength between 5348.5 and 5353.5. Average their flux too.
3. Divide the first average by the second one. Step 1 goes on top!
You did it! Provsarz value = 1.03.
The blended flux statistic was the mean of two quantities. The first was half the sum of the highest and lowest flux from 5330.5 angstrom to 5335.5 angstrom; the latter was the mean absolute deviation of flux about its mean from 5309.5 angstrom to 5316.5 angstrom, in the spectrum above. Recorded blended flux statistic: 7.6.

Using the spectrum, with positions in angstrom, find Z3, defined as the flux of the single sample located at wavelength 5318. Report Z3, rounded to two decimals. 17.09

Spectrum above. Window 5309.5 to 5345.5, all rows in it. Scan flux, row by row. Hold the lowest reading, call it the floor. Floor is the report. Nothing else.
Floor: 14.3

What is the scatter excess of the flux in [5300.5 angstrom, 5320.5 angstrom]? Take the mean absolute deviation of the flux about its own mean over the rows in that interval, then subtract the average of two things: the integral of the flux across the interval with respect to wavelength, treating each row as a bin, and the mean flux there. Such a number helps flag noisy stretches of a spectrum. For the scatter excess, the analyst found -168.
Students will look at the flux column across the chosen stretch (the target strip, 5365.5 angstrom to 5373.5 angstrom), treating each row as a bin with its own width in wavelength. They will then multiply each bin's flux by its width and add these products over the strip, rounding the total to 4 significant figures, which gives 123.5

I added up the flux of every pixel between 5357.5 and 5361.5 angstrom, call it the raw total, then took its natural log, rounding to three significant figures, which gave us 4.20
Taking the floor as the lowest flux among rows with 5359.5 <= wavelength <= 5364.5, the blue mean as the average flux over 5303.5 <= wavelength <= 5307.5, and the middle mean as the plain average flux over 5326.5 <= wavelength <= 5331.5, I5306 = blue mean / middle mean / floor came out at 0.066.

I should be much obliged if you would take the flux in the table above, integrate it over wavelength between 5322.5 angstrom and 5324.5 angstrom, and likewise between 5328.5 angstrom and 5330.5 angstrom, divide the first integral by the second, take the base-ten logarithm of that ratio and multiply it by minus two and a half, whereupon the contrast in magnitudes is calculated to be -0.11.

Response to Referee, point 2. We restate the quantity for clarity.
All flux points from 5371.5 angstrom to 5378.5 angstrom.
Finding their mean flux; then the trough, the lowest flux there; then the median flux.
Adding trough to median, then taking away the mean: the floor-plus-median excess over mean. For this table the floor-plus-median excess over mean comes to 14.3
